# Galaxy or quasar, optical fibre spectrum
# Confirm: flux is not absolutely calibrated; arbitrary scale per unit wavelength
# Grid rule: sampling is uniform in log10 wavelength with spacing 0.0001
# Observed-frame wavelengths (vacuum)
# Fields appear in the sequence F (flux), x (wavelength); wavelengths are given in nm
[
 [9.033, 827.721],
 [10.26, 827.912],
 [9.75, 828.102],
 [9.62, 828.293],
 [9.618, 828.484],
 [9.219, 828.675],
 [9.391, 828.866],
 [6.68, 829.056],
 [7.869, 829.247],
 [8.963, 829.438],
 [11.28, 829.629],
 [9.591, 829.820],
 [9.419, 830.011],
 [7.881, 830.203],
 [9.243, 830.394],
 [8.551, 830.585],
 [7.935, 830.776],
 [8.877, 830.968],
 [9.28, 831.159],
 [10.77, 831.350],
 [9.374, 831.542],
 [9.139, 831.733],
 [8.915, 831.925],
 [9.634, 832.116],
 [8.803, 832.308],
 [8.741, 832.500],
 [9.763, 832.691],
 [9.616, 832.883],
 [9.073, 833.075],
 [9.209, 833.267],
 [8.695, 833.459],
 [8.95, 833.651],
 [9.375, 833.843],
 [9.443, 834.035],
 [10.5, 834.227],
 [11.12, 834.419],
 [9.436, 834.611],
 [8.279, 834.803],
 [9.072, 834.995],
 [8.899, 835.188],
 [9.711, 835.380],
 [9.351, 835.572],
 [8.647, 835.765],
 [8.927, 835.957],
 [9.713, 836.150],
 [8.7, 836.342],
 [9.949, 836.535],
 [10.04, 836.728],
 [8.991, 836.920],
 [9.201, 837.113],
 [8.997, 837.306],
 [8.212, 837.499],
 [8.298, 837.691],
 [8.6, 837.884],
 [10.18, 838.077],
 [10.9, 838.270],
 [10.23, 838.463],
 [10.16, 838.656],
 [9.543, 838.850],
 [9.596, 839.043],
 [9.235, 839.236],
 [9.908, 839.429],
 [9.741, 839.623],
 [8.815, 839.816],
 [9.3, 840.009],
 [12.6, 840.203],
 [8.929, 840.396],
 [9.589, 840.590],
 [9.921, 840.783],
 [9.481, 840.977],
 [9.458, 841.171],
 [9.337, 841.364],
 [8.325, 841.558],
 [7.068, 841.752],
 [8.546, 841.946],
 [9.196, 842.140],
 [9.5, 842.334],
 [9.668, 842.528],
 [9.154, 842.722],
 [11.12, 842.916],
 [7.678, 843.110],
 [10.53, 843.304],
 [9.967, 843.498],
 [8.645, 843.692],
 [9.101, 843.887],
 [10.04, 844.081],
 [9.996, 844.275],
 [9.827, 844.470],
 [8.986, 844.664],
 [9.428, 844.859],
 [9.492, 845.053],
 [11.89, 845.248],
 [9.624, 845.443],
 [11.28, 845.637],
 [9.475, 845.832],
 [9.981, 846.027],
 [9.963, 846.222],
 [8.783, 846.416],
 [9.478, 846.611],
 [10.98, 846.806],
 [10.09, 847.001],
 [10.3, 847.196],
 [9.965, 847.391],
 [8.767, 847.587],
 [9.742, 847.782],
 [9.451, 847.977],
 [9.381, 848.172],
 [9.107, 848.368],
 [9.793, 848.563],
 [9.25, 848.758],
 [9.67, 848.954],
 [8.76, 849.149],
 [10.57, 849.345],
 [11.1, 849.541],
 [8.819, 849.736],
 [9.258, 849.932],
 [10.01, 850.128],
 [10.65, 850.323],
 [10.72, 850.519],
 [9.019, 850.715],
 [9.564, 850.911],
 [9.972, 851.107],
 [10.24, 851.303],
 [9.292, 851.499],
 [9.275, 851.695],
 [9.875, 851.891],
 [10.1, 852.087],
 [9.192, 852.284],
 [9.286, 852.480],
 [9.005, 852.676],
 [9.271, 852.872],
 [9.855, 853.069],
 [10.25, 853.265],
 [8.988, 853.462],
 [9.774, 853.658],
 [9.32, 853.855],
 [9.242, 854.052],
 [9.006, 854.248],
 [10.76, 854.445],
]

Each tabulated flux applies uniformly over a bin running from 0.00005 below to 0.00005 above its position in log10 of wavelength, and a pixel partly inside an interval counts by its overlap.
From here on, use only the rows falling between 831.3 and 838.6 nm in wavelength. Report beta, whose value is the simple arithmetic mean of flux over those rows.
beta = 9.35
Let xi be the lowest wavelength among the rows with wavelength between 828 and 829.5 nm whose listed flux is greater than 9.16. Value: 828.102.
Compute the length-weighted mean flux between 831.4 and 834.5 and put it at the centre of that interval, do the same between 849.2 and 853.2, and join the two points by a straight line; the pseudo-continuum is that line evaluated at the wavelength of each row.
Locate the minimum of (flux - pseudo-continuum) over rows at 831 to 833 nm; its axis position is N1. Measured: 832.500 nm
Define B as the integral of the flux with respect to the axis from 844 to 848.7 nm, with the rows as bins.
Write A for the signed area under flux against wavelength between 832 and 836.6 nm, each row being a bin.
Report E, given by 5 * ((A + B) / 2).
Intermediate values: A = 42.8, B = 46.2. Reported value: 222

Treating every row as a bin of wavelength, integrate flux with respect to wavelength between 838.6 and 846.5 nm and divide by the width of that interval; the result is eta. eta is 9.6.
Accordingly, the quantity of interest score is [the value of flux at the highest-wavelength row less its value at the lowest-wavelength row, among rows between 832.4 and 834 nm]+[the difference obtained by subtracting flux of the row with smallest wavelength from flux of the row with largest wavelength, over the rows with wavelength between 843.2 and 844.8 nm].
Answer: -0.9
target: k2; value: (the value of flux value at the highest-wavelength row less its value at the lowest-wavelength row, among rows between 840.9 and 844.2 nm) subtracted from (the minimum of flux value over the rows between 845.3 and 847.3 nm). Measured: 8.2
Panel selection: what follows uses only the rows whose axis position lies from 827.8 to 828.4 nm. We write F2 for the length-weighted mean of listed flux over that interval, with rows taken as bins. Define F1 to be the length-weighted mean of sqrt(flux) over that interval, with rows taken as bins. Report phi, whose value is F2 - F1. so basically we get 6.71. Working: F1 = 3.14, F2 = 9.8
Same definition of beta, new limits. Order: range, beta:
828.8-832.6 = 9.02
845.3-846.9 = 9.95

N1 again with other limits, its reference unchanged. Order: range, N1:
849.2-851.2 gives 849.736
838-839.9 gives 839.816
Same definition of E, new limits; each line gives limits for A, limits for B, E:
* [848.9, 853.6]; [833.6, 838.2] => 221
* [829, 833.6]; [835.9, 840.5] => 214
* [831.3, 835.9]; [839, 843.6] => 216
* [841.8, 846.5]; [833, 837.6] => 220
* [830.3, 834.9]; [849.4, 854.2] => 223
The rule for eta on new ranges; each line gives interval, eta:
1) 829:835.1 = 9.2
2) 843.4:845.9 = 9.8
